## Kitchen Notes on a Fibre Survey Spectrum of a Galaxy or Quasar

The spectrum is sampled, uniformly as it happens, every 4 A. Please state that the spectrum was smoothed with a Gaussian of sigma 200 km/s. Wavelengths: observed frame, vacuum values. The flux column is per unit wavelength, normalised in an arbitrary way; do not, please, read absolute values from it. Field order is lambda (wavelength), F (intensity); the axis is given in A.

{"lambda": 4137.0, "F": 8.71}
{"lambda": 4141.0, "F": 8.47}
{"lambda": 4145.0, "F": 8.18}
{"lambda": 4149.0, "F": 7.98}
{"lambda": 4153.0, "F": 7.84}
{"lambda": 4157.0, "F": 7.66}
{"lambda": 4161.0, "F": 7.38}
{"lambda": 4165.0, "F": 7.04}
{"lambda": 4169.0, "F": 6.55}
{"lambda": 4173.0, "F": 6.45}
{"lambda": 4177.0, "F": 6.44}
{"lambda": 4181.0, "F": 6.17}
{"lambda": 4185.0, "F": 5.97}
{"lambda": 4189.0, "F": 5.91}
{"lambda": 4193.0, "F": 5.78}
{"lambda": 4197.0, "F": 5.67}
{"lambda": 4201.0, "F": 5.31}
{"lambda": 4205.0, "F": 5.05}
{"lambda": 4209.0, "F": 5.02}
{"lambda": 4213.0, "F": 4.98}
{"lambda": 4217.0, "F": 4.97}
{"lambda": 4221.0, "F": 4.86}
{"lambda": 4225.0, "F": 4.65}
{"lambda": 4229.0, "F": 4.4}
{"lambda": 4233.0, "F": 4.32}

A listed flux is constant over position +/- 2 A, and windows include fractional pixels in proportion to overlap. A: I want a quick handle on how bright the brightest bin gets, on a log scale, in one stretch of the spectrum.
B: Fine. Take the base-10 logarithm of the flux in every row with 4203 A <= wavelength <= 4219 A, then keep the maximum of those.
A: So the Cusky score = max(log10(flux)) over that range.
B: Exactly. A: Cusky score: 0.70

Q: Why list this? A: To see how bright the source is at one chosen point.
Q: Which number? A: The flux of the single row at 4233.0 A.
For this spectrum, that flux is 4.32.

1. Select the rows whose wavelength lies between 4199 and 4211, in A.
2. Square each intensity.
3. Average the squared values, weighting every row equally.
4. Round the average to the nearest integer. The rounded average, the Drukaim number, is 26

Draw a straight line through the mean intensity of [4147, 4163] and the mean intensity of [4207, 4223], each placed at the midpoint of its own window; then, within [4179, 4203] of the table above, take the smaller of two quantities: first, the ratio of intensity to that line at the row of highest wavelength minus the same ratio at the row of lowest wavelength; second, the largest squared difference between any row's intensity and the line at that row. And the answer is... 0.00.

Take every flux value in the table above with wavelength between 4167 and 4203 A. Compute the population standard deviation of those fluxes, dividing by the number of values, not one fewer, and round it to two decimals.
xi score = 0.39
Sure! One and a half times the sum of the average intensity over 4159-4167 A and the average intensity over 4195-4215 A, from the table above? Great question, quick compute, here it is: 18.6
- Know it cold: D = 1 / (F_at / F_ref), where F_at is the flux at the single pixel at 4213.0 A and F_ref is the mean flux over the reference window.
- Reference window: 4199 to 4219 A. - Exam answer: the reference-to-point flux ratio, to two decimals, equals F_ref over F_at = 1.02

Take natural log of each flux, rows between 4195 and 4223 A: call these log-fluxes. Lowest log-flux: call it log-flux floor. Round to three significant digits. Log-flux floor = 1.58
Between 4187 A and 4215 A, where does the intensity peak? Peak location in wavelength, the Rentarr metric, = 4189.0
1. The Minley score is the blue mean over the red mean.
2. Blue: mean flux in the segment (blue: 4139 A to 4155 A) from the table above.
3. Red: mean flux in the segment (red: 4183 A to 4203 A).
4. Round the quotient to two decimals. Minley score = 1.42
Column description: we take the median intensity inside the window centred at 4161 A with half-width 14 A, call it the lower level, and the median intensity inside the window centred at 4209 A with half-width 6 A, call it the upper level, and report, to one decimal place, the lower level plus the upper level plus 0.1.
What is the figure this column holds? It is 12.5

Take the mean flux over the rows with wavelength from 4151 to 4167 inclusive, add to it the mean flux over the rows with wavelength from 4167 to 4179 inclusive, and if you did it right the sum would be 14.0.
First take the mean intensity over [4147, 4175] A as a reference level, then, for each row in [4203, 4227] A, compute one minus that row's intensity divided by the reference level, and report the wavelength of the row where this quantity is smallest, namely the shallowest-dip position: 4205.0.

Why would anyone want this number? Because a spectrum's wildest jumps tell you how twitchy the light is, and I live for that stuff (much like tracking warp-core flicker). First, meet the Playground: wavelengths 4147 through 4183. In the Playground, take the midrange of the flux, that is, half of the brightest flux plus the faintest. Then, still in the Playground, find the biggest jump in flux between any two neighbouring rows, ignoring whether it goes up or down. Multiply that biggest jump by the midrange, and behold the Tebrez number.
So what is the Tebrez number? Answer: 3.5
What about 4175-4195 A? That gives 1.6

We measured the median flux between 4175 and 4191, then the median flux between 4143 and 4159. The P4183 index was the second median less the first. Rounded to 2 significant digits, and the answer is 1.8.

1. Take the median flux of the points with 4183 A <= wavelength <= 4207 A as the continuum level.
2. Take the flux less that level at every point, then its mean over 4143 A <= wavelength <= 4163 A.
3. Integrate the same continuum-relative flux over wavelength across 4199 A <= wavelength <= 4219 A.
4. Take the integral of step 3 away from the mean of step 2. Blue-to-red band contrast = 15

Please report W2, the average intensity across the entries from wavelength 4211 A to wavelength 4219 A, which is 5.0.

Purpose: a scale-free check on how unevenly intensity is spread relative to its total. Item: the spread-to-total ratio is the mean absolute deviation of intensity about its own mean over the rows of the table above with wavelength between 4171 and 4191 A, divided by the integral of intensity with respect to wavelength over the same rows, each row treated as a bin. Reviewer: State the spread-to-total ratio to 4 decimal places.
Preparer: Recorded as 0.0017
